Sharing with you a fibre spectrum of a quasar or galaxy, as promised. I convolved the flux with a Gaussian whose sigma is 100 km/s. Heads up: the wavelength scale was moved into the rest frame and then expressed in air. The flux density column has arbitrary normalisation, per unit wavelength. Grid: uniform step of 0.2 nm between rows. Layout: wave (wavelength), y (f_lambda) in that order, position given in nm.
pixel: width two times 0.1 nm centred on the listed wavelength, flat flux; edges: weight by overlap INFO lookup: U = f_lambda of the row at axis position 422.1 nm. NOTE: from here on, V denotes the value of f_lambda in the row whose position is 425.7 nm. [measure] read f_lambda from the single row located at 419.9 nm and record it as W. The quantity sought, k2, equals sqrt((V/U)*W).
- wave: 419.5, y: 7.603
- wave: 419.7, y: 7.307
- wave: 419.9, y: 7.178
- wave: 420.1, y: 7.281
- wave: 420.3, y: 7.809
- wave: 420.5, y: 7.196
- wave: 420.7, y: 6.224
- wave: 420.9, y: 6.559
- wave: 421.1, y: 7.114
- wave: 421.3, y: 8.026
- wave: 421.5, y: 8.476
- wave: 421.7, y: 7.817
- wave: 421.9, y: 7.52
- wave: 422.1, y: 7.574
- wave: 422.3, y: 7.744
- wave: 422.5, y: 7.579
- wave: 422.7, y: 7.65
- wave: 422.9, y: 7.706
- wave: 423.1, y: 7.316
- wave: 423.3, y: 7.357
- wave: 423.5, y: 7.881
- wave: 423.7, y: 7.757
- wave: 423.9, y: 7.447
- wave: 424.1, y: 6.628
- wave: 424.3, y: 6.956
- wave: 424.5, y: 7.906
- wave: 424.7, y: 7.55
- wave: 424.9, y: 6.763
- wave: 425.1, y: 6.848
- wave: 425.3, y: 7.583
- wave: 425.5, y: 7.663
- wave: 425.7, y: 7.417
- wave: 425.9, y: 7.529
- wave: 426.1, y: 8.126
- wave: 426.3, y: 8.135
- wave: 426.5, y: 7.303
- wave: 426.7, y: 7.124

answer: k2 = 2.7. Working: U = 7.574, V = 7.417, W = 7.178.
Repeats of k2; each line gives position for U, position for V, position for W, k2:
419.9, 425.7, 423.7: 2.8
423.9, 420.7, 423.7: 2.5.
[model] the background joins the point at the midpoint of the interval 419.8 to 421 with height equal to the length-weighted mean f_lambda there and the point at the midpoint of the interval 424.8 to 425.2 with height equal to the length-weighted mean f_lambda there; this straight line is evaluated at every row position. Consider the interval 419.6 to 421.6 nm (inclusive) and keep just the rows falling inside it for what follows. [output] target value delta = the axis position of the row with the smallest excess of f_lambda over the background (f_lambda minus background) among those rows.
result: 420.7 nm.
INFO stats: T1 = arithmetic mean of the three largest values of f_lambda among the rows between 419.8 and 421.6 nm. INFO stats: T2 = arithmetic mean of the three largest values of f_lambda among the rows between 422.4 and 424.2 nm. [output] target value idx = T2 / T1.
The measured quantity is 0.96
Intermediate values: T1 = 8.10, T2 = 7.78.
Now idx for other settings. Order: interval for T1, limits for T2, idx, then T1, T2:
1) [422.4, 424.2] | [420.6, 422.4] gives 1.04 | 7.78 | 8.11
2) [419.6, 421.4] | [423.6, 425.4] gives 1.00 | 7.71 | 7.75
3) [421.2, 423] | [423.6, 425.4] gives 0.96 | 8.11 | 7.75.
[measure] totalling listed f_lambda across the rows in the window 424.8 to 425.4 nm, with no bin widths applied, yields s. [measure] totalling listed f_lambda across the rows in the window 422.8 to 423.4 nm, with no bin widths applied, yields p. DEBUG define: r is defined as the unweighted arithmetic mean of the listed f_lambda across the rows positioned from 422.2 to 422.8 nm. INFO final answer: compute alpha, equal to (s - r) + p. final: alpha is 35.9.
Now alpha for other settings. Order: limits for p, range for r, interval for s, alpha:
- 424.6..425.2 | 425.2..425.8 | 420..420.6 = 35.9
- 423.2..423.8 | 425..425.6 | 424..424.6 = 37.1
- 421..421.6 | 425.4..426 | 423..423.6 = 38.6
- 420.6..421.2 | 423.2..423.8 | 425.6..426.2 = 35.3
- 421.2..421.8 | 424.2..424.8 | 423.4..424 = 39.9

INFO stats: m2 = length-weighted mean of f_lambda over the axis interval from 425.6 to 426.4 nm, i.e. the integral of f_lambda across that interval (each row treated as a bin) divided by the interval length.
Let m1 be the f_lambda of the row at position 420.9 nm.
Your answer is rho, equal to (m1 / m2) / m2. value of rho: 0.11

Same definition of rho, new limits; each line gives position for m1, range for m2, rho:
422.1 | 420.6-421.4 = 0.16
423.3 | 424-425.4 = 0.14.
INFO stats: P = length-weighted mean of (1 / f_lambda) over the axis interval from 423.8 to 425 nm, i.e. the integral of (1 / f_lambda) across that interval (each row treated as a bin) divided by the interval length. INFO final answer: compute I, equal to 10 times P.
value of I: 1.39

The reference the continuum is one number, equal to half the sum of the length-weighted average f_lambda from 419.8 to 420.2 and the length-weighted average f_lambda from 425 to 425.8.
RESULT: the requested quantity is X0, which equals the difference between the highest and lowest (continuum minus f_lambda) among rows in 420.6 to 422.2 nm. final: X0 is 2.3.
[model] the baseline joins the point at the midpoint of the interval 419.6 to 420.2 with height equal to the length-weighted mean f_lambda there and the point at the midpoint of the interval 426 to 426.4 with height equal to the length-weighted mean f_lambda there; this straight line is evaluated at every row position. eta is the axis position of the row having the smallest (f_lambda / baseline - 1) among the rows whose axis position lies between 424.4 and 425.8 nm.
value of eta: 424.9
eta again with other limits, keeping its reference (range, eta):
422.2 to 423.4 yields 423.1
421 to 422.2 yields 421.1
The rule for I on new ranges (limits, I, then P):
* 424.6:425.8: 1.37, 0.137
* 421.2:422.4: 1.27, 0.127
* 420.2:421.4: 1.41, 0.141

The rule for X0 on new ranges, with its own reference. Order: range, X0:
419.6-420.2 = 0.1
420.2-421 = 1.6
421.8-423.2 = 0.4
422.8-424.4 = 1.3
